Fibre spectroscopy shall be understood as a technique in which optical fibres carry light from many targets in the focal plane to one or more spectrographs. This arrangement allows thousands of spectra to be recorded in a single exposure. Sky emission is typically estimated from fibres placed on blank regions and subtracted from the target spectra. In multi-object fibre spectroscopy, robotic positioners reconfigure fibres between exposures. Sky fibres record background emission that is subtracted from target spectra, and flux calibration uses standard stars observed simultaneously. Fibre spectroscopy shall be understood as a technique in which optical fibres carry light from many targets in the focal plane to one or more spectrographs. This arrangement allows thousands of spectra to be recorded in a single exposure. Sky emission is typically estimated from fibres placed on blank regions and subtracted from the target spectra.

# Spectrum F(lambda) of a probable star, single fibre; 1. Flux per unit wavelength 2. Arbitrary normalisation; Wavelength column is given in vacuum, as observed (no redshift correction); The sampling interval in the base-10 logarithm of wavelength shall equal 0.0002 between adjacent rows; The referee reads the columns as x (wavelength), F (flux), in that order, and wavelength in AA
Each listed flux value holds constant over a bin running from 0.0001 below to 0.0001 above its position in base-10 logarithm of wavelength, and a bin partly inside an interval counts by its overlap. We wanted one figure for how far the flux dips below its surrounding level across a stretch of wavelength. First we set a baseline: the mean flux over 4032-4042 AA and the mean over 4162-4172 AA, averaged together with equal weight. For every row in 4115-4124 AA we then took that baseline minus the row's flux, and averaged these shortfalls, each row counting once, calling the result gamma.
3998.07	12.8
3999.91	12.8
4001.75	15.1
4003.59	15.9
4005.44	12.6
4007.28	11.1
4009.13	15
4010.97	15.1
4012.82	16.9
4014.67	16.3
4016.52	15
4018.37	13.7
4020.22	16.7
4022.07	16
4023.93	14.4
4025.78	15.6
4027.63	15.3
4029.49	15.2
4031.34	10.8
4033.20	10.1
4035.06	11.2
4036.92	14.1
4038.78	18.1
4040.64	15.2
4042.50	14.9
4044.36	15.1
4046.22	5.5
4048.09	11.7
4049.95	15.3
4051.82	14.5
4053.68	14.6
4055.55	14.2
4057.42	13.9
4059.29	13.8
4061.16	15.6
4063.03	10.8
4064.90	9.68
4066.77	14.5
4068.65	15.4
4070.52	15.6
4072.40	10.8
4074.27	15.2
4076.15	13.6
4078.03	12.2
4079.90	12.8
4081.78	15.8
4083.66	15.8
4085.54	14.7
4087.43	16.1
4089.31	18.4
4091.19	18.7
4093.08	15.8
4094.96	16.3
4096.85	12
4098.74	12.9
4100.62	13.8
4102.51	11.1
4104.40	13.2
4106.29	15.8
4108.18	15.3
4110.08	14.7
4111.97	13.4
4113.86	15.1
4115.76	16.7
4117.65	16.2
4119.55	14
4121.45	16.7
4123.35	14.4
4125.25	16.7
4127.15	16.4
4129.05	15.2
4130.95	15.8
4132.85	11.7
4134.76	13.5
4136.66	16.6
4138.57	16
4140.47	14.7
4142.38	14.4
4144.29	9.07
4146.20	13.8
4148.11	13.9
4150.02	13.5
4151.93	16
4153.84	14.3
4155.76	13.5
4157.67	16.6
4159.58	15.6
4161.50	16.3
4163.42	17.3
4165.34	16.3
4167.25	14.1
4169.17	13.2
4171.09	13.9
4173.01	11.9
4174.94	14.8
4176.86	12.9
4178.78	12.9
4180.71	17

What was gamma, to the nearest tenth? -1.2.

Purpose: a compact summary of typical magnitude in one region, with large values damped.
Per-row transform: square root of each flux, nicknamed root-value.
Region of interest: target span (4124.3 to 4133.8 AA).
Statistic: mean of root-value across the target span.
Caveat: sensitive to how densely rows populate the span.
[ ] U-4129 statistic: 3.89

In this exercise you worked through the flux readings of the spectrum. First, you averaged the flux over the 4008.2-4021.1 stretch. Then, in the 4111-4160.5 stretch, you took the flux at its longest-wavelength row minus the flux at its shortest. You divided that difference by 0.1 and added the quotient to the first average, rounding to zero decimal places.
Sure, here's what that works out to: 38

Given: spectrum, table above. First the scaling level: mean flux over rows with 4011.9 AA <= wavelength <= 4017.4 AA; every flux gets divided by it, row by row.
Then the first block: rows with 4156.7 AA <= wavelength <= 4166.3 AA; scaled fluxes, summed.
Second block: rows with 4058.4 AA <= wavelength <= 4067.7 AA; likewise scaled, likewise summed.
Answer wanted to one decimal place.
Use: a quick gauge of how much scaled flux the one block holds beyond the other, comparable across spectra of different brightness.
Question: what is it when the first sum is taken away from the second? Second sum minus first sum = -1.1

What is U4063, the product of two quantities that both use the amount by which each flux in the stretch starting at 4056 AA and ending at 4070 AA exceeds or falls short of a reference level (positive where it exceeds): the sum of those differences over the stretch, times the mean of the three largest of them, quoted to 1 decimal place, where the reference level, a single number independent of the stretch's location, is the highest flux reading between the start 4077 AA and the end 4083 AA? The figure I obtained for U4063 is 10.7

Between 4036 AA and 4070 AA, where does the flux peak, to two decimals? 4038.78 AA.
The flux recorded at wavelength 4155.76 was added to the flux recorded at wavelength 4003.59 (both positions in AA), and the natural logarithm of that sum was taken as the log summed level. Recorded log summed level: 3.38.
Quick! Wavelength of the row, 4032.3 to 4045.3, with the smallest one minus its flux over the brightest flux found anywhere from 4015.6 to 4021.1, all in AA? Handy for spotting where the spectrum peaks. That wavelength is 4038.78 AA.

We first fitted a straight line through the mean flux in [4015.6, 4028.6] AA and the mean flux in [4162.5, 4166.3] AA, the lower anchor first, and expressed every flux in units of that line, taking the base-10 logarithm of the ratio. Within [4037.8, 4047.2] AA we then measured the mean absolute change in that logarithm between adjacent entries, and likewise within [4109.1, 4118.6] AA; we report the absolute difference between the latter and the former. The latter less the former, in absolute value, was 0.095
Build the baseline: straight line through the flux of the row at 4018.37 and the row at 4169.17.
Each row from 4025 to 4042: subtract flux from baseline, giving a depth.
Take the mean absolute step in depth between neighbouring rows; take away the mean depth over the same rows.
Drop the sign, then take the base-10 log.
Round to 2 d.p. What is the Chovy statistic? 0.37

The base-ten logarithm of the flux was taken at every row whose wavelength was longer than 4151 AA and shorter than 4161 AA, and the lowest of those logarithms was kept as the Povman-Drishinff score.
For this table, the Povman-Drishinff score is 1.13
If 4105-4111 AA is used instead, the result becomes 1.17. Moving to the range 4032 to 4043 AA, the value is 1.00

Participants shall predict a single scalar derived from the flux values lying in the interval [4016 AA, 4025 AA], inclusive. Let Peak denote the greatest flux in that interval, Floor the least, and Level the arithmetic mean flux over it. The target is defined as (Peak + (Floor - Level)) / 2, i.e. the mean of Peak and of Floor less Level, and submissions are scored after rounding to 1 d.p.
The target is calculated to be 7.6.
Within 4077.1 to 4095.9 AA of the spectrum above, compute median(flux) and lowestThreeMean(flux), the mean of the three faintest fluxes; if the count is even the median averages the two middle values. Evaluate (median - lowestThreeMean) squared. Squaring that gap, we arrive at 6.6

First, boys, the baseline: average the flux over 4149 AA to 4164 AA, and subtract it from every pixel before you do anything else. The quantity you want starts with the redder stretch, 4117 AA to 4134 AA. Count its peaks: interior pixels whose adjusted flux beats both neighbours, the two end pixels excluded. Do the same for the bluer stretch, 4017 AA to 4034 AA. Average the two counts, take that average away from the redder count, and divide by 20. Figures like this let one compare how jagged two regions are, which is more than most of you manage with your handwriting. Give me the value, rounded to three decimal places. 0.025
